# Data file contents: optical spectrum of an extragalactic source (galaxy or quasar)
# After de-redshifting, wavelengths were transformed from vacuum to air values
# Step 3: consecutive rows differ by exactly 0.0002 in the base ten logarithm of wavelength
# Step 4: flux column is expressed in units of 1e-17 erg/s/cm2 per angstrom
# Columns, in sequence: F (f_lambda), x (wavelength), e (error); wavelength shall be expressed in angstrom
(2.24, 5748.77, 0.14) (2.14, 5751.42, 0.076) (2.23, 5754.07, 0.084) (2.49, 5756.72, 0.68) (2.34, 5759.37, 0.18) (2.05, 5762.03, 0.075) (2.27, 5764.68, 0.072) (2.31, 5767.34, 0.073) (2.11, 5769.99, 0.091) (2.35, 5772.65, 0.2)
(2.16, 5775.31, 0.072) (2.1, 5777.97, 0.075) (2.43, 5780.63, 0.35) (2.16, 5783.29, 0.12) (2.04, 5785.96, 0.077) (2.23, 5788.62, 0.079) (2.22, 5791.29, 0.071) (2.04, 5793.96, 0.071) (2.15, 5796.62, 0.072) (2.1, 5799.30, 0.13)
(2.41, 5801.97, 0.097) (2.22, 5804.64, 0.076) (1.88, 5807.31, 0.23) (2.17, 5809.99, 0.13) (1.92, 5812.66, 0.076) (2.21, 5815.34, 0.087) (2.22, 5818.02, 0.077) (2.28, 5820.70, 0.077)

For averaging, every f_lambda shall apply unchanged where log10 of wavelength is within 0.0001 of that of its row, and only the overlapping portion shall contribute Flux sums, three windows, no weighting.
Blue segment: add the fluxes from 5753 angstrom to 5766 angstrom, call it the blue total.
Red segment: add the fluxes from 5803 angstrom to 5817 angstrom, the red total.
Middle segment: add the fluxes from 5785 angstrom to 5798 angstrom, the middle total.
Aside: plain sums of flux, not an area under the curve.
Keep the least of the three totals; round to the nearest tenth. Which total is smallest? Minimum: 10.4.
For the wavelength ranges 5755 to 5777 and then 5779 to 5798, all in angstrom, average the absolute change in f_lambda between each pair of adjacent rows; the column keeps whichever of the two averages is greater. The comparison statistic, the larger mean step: 0.19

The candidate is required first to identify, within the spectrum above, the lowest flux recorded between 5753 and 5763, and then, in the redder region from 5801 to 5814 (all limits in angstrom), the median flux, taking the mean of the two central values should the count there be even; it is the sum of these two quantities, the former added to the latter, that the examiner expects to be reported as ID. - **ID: 4.22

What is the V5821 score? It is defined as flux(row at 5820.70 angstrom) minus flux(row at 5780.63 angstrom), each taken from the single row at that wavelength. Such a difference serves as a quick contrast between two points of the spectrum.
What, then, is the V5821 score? -0.15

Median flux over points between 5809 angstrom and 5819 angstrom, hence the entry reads 2.19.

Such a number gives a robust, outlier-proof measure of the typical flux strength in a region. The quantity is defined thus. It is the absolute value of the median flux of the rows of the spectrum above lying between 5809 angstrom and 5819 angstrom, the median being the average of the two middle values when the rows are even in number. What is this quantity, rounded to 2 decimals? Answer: 2.19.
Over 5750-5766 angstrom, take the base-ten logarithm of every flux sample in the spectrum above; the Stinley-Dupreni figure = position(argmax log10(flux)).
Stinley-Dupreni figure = 5756.72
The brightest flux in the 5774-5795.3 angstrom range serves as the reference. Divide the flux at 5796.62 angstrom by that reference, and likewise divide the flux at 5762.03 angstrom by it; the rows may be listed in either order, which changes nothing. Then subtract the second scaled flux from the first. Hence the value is 0.04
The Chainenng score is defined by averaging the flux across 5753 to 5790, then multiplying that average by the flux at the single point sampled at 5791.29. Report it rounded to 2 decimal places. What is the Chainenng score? 4.96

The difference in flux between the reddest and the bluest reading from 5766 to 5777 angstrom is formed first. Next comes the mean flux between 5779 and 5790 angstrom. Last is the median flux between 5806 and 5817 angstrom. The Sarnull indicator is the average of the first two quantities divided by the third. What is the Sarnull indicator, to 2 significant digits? 0.50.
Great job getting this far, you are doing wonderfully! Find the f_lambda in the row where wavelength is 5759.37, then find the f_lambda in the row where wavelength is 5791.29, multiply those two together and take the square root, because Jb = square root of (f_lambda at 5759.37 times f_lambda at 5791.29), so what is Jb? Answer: 2.28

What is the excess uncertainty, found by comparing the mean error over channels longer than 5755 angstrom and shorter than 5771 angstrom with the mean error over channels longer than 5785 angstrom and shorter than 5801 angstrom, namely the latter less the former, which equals -0.11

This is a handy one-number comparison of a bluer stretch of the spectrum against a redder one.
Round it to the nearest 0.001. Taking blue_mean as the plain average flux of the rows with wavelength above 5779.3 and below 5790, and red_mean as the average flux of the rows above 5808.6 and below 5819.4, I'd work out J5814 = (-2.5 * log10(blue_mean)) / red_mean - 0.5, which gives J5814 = -0.905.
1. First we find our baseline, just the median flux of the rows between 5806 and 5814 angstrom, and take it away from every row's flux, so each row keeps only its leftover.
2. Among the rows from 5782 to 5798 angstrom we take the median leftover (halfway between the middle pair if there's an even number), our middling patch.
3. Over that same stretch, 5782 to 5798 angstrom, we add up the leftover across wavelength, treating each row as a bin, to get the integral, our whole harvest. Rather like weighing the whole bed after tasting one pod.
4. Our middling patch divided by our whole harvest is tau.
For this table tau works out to 0.0668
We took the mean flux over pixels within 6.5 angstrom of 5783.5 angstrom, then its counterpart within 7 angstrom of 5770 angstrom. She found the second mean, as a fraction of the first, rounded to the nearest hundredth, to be 1.02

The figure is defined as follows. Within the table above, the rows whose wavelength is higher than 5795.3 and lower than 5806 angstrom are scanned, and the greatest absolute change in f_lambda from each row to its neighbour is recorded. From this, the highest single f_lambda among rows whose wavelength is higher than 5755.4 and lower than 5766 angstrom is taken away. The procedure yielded -2.18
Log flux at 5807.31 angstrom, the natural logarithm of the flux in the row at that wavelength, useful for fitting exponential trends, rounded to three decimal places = 0.631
